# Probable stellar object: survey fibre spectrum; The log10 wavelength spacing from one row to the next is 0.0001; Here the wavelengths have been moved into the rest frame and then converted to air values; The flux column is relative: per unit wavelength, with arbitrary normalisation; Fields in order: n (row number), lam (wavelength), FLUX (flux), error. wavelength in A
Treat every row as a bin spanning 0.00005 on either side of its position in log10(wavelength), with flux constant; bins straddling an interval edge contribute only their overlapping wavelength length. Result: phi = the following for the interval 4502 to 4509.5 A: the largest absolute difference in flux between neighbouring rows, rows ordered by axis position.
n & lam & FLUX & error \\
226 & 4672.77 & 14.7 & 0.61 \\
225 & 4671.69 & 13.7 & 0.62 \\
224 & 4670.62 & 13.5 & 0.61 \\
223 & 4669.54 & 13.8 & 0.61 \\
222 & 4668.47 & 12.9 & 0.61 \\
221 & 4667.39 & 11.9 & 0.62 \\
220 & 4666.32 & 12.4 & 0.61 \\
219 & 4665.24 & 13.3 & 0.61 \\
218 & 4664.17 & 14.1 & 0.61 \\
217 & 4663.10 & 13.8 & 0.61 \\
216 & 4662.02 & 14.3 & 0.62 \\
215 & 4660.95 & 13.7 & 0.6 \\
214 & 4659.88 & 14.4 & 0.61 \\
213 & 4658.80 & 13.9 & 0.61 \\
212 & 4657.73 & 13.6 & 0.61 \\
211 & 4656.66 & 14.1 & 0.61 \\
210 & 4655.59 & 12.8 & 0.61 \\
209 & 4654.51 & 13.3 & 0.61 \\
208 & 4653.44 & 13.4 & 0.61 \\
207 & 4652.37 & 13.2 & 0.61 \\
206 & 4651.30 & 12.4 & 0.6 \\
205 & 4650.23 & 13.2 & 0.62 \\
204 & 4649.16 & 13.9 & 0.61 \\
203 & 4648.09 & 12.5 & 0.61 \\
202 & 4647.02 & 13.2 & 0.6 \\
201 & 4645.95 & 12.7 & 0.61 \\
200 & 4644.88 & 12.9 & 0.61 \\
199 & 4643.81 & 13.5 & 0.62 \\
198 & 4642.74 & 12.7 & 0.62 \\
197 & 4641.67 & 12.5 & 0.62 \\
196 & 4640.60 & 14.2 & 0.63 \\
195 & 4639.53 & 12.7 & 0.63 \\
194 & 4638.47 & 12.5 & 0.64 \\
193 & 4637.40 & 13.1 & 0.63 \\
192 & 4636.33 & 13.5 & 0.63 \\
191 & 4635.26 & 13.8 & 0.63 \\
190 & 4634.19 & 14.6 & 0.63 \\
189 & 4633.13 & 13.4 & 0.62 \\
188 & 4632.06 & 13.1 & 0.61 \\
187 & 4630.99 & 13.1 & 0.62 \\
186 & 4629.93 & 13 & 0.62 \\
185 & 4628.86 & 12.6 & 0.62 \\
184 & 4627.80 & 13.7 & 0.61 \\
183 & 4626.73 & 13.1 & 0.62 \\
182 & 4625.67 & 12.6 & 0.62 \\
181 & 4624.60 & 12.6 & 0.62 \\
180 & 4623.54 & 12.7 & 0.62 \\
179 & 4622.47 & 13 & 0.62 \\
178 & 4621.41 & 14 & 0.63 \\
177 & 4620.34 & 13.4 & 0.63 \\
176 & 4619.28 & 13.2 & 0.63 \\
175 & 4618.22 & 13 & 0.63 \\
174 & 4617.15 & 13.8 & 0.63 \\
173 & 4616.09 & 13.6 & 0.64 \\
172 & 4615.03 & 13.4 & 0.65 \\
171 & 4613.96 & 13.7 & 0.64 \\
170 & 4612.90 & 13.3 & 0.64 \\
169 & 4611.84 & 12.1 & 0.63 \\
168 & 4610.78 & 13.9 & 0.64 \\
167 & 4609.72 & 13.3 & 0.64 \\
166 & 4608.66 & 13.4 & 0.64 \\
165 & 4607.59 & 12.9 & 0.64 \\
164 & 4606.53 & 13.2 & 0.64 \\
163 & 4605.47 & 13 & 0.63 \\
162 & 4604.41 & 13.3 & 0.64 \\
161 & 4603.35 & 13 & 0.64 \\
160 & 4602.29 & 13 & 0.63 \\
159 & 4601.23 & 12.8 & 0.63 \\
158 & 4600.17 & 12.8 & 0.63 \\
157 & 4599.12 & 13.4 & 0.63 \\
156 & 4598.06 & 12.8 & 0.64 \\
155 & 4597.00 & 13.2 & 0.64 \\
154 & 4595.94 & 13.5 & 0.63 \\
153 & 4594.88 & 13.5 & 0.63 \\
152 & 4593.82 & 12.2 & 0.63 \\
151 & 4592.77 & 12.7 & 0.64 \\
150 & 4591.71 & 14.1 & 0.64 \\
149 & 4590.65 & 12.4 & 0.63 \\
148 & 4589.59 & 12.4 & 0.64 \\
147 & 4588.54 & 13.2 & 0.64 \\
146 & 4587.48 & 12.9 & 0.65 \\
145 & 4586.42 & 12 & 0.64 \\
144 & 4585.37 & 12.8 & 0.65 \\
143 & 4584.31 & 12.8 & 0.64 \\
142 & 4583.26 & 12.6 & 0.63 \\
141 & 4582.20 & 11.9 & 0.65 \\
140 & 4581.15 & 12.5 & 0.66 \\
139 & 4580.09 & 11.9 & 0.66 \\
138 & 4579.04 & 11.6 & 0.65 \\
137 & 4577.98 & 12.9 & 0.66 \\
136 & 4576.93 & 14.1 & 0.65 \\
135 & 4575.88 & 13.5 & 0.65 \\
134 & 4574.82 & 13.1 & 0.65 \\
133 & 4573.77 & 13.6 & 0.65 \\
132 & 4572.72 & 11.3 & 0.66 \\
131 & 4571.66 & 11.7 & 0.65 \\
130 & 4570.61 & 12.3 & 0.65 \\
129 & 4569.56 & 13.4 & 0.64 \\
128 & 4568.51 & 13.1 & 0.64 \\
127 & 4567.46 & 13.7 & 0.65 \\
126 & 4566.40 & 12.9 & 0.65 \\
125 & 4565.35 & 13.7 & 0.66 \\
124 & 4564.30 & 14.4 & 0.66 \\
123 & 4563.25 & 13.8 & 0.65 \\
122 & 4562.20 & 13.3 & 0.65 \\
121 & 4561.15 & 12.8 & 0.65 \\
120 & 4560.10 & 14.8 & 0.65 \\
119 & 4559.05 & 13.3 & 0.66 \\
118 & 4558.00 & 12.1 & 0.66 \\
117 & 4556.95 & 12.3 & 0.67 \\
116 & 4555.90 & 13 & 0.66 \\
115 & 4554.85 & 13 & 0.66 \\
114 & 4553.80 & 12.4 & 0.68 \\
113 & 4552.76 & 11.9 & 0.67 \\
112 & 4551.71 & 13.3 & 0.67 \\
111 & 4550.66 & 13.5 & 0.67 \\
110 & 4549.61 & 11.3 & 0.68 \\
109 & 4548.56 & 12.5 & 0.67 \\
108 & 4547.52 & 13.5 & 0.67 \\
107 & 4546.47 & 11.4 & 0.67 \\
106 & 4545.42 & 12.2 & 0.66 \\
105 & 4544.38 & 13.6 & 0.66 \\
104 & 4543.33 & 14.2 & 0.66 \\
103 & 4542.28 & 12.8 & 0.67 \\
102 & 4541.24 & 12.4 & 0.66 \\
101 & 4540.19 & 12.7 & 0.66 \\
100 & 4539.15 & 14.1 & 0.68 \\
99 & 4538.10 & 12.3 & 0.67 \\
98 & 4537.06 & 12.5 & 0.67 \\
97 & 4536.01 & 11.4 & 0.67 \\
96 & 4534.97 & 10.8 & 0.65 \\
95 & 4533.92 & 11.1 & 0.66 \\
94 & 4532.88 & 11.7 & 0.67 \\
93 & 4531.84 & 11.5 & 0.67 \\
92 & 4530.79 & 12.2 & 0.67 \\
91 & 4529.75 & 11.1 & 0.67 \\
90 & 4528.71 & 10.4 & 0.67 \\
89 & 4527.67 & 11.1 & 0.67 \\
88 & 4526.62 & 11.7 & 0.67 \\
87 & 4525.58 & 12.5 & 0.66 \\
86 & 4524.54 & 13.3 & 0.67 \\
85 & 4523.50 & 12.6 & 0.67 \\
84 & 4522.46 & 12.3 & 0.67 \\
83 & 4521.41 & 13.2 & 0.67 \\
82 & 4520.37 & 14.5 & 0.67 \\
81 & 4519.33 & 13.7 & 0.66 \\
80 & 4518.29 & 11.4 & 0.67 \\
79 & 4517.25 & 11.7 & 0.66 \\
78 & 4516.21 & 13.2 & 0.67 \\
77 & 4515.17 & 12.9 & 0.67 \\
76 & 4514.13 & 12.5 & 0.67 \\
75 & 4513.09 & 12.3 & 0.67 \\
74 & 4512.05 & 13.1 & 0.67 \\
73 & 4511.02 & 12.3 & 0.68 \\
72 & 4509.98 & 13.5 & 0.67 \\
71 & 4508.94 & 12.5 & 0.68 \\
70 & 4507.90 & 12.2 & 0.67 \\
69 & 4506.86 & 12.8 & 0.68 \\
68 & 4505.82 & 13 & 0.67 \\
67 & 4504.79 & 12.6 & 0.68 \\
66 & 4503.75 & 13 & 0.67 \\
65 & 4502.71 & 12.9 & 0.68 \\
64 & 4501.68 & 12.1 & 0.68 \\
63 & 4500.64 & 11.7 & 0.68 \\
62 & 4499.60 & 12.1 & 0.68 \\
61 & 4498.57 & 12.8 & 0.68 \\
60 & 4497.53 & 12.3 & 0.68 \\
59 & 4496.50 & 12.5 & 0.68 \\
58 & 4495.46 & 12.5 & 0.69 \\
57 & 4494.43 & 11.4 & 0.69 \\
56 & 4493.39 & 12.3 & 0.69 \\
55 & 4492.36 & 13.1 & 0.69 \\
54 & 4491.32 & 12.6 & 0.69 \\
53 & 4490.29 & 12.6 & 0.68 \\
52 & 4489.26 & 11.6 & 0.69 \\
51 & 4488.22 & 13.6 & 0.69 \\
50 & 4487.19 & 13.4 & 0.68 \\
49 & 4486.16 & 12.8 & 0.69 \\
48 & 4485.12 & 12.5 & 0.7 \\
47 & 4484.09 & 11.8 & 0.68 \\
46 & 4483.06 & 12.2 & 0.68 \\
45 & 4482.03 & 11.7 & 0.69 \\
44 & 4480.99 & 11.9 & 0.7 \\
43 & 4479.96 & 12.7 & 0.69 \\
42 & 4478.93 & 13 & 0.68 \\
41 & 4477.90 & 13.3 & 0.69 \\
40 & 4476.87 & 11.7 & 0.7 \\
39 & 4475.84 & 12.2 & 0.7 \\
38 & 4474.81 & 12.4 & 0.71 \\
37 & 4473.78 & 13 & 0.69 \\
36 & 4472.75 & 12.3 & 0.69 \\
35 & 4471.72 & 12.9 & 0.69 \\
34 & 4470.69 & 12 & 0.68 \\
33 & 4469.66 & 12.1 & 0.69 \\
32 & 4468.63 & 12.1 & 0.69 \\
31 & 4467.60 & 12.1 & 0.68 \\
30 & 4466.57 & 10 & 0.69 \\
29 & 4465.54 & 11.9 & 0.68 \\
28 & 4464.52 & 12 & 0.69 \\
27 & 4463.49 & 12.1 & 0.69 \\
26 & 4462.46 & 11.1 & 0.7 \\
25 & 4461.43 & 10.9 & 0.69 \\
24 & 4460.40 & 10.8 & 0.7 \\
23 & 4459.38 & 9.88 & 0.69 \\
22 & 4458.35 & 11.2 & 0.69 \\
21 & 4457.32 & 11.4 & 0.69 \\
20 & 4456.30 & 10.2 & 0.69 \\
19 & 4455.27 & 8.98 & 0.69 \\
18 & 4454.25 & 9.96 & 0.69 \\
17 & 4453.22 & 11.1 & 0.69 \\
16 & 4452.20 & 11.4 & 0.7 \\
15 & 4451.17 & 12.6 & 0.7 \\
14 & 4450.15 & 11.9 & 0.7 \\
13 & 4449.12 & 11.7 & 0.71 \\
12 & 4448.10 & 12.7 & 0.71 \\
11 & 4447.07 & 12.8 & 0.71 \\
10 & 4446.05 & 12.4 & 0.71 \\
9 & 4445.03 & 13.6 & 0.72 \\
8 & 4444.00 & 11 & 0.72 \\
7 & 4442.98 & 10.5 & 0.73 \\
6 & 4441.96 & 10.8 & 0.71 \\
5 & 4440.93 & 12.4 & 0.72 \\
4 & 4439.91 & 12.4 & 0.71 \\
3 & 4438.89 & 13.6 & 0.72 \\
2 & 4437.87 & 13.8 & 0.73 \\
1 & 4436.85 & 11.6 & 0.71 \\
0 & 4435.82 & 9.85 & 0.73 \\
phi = 0.6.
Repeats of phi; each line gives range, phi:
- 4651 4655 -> 0.8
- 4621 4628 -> 1.0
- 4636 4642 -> 1.7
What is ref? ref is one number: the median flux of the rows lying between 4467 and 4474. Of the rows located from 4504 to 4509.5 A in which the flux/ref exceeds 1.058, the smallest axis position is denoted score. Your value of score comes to 4505.82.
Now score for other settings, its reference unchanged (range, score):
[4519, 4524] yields 4519.33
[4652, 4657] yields 4652.37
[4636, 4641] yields 4636.33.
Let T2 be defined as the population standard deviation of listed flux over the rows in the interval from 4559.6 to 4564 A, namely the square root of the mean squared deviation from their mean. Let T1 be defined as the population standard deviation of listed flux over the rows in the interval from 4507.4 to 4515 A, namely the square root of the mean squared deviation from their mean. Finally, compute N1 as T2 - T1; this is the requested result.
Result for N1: 0.29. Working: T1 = 0.45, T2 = 0.74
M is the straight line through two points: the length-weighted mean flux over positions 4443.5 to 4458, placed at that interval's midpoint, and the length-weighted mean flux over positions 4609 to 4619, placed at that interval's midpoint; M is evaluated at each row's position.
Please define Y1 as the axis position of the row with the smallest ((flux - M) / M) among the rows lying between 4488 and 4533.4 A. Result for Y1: 4528.71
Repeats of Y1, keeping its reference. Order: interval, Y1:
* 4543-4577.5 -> 4572.72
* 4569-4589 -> 4572.72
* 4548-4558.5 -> 4549.61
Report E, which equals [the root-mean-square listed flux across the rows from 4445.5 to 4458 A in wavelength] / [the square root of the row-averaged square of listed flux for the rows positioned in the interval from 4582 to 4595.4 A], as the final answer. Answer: 0.90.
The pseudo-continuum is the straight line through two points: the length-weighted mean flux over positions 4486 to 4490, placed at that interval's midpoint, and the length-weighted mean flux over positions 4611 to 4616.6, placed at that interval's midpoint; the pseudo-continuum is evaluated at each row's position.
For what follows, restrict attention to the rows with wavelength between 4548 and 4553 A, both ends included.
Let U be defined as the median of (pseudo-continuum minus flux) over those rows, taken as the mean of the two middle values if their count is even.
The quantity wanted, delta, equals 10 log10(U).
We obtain -2.6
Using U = 0.55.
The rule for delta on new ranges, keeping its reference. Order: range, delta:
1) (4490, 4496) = -5.0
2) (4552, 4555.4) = -1.8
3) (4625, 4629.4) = -3.5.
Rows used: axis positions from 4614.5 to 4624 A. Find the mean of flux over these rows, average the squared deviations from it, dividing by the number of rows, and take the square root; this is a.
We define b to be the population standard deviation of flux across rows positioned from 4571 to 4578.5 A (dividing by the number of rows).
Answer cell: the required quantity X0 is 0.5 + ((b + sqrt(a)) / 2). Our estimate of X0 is 1.29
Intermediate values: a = 0.39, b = 0.95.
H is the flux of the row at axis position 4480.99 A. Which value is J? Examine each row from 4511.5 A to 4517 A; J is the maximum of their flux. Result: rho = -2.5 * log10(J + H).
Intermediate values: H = 11.9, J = 13.2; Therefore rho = -3.50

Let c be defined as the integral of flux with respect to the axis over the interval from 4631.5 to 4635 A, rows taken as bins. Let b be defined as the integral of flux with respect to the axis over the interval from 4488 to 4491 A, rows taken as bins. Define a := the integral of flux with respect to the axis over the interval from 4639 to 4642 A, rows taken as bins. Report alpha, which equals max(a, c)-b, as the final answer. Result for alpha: 10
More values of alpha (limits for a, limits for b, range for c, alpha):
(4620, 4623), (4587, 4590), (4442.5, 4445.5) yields 2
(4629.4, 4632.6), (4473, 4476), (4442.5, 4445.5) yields 4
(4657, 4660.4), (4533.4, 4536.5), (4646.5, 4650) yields 13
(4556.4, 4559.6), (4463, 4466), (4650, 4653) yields 4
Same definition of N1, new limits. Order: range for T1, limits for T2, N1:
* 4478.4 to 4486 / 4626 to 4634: -0.14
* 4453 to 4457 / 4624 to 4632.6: -0.40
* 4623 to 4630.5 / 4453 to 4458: 0.48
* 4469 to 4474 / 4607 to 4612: 0.19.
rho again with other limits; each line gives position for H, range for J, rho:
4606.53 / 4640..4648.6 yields -3.59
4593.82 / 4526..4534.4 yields -3.47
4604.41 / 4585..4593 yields -3.59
